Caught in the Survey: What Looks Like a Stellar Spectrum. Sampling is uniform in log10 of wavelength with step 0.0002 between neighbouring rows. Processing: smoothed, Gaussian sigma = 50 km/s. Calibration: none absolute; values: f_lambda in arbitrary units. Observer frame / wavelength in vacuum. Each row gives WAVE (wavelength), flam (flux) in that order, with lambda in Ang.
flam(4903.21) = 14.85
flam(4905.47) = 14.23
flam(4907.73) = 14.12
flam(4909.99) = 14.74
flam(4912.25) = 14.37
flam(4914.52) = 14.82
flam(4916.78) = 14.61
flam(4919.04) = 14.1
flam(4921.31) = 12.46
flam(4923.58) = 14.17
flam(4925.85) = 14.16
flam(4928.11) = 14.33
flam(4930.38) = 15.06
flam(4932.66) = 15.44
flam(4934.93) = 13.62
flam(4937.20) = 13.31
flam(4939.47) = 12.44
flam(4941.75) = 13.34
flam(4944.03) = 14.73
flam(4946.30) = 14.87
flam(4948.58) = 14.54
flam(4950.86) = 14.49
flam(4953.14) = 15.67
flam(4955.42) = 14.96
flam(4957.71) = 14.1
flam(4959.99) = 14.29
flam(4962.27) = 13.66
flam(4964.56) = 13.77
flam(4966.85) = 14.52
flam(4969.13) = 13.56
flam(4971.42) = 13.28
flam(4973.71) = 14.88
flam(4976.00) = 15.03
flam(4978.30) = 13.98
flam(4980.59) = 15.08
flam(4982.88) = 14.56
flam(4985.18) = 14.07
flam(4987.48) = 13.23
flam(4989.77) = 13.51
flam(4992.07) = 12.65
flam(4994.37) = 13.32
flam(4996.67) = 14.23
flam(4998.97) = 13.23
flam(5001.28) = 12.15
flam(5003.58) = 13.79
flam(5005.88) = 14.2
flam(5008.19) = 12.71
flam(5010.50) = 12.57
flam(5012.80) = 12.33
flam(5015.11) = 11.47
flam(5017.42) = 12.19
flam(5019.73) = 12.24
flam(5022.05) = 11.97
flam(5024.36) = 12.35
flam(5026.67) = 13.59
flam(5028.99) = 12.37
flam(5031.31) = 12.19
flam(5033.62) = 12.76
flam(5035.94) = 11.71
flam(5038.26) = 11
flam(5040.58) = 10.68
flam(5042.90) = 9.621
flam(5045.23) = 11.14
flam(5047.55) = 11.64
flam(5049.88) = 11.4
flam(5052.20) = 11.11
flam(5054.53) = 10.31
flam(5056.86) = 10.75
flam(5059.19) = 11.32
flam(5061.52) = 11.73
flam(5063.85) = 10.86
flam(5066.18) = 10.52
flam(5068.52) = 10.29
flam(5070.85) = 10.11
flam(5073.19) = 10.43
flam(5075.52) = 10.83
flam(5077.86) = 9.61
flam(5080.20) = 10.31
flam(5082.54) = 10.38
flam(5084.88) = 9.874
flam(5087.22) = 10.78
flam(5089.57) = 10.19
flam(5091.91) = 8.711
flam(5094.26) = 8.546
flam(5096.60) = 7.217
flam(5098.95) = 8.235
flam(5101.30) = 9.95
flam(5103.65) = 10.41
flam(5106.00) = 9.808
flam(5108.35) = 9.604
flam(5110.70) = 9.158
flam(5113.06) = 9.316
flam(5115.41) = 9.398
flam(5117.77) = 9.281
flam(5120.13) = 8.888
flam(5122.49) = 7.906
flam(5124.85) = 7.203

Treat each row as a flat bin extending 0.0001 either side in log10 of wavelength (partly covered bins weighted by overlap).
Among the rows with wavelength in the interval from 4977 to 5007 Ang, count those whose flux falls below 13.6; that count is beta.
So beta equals 6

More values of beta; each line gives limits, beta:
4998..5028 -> 11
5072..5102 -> 13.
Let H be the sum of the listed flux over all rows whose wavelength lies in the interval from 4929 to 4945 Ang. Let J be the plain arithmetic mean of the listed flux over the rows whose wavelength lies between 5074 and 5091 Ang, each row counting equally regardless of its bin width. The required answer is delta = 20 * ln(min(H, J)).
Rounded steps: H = 98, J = 10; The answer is 46.6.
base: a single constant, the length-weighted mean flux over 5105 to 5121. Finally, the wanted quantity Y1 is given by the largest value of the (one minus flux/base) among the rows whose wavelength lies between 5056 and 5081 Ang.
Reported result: 0.0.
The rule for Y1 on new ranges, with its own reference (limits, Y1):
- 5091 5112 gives 0.2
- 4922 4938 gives -0.4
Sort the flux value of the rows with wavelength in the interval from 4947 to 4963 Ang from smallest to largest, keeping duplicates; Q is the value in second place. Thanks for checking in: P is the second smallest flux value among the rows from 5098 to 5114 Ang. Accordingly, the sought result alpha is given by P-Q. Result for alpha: -4.9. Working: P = 9.158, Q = 14.1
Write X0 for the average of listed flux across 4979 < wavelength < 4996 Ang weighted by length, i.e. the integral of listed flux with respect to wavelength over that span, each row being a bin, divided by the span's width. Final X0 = 13.8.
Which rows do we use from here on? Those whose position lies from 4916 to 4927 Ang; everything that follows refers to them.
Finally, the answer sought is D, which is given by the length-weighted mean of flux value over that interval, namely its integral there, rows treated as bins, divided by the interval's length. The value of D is 13.9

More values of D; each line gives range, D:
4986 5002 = 13.2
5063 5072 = 10.4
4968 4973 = 13.5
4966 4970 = 14.1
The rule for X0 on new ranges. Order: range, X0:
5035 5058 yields 10.9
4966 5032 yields 13.3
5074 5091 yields 10.3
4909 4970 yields 14.2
